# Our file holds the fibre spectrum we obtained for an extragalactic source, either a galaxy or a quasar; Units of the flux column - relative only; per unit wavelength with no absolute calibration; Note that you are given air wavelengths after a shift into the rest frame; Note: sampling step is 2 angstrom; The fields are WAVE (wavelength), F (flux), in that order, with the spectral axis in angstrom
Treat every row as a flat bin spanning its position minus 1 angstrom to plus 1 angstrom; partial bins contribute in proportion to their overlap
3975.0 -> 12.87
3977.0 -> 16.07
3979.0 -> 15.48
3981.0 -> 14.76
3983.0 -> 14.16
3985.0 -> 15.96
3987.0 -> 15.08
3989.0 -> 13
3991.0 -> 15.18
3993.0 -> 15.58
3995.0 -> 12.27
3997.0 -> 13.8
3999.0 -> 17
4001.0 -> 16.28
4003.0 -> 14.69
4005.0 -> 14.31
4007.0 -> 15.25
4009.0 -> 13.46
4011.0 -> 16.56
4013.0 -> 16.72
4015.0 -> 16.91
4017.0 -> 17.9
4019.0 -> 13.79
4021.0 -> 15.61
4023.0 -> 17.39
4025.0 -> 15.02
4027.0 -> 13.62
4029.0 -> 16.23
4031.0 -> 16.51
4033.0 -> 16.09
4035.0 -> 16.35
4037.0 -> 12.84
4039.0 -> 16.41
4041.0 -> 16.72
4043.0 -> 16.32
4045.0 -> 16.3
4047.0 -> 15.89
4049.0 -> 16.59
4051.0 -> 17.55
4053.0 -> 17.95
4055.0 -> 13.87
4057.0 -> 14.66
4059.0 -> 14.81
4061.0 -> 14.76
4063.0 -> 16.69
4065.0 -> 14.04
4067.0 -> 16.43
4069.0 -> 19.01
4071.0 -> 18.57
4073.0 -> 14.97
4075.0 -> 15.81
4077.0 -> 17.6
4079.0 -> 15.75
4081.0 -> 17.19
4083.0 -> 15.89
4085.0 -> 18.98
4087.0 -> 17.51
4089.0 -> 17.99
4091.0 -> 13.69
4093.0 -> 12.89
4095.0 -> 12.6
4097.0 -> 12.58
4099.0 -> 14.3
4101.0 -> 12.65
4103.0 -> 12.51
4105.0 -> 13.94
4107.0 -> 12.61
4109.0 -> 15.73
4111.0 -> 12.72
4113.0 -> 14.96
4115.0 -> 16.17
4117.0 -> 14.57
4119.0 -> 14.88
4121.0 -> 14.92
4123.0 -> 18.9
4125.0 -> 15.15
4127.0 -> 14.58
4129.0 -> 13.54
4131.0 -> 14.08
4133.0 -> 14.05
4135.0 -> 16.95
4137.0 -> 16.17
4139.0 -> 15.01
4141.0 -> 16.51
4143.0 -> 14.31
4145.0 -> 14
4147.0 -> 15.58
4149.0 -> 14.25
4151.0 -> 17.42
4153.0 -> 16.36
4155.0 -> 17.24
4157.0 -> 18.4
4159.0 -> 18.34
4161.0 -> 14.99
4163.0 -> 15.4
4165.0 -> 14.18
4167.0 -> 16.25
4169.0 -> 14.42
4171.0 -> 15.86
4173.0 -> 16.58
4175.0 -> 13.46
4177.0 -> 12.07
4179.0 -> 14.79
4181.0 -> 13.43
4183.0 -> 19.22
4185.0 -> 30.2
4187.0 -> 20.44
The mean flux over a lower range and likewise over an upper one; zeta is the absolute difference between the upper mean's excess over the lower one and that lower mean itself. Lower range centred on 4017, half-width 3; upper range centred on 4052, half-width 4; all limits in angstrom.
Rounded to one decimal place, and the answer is 15.9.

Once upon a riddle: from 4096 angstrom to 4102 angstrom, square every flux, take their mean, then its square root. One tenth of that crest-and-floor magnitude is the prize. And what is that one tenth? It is 1.32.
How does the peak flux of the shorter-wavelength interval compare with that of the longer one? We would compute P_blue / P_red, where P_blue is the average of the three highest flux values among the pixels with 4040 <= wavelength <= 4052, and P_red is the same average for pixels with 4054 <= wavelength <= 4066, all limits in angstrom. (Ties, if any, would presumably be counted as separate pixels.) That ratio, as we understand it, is 1.10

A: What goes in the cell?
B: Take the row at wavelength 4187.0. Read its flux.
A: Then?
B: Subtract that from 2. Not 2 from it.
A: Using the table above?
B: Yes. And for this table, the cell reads -18.4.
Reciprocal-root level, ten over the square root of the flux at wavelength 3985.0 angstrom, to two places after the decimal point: 2.50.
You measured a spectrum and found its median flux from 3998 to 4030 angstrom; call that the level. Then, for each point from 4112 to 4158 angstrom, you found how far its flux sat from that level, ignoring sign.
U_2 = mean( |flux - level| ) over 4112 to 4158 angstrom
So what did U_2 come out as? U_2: 1.30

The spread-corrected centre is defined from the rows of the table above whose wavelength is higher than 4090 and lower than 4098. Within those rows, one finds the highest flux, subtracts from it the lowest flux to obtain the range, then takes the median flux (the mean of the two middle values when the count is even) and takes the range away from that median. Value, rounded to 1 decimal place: 11.6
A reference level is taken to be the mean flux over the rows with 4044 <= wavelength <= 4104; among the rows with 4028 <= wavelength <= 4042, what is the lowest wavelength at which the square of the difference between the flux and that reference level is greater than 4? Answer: 4037.0 angstrom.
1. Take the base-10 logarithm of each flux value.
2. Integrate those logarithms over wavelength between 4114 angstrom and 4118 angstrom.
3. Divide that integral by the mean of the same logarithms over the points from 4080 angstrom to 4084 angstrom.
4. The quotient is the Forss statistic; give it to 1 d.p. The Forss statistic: 3.9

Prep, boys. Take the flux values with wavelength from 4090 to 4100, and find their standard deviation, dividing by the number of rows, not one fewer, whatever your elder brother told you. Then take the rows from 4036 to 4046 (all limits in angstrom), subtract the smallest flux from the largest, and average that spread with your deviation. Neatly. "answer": 2.3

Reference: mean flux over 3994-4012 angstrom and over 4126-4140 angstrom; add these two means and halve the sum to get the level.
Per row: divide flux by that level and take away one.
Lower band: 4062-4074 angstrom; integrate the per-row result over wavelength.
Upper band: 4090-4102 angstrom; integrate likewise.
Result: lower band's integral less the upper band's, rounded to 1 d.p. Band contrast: 2.8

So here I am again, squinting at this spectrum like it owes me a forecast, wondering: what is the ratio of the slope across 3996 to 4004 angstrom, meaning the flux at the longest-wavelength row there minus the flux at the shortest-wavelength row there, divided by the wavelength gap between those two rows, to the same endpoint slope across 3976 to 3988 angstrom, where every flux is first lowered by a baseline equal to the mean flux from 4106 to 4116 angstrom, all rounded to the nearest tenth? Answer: -1.5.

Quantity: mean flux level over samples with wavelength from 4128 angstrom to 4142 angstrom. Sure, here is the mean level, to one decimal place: 15.2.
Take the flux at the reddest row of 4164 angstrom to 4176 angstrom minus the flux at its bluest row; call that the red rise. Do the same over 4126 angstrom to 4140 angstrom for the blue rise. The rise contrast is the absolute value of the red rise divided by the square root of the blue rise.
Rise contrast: 1.1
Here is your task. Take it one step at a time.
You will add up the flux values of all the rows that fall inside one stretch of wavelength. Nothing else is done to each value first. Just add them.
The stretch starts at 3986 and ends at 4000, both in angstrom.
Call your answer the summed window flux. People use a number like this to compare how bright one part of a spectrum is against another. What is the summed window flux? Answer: 102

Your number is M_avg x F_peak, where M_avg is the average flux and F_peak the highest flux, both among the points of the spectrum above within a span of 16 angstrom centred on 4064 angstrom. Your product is 306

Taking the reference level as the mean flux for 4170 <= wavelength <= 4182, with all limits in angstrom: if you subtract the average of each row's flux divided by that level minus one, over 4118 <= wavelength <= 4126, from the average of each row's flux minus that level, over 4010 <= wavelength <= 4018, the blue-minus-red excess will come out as 2.5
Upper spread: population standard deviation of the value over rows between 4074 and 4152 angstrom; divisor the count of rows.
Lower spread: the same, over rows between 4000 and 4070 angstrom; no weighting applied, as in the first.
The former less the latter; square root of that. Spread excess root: 0.60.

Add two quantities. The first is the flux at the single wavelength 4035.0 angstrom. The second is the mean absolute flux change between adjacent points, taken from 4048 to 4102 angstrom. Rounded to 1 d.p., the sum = 17.9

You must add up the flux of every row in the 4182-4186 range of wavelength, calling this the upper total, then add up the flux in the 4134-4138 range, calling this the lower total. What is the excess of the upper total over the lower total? 16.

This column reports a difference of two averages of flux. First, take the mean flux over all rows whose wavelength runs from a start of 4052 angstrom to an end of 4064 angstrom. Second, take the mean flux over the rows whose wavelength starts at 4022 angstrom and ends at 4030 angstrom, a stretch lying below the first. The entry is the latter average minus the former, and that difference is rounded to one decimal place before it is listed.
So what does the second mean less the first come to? 0.1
